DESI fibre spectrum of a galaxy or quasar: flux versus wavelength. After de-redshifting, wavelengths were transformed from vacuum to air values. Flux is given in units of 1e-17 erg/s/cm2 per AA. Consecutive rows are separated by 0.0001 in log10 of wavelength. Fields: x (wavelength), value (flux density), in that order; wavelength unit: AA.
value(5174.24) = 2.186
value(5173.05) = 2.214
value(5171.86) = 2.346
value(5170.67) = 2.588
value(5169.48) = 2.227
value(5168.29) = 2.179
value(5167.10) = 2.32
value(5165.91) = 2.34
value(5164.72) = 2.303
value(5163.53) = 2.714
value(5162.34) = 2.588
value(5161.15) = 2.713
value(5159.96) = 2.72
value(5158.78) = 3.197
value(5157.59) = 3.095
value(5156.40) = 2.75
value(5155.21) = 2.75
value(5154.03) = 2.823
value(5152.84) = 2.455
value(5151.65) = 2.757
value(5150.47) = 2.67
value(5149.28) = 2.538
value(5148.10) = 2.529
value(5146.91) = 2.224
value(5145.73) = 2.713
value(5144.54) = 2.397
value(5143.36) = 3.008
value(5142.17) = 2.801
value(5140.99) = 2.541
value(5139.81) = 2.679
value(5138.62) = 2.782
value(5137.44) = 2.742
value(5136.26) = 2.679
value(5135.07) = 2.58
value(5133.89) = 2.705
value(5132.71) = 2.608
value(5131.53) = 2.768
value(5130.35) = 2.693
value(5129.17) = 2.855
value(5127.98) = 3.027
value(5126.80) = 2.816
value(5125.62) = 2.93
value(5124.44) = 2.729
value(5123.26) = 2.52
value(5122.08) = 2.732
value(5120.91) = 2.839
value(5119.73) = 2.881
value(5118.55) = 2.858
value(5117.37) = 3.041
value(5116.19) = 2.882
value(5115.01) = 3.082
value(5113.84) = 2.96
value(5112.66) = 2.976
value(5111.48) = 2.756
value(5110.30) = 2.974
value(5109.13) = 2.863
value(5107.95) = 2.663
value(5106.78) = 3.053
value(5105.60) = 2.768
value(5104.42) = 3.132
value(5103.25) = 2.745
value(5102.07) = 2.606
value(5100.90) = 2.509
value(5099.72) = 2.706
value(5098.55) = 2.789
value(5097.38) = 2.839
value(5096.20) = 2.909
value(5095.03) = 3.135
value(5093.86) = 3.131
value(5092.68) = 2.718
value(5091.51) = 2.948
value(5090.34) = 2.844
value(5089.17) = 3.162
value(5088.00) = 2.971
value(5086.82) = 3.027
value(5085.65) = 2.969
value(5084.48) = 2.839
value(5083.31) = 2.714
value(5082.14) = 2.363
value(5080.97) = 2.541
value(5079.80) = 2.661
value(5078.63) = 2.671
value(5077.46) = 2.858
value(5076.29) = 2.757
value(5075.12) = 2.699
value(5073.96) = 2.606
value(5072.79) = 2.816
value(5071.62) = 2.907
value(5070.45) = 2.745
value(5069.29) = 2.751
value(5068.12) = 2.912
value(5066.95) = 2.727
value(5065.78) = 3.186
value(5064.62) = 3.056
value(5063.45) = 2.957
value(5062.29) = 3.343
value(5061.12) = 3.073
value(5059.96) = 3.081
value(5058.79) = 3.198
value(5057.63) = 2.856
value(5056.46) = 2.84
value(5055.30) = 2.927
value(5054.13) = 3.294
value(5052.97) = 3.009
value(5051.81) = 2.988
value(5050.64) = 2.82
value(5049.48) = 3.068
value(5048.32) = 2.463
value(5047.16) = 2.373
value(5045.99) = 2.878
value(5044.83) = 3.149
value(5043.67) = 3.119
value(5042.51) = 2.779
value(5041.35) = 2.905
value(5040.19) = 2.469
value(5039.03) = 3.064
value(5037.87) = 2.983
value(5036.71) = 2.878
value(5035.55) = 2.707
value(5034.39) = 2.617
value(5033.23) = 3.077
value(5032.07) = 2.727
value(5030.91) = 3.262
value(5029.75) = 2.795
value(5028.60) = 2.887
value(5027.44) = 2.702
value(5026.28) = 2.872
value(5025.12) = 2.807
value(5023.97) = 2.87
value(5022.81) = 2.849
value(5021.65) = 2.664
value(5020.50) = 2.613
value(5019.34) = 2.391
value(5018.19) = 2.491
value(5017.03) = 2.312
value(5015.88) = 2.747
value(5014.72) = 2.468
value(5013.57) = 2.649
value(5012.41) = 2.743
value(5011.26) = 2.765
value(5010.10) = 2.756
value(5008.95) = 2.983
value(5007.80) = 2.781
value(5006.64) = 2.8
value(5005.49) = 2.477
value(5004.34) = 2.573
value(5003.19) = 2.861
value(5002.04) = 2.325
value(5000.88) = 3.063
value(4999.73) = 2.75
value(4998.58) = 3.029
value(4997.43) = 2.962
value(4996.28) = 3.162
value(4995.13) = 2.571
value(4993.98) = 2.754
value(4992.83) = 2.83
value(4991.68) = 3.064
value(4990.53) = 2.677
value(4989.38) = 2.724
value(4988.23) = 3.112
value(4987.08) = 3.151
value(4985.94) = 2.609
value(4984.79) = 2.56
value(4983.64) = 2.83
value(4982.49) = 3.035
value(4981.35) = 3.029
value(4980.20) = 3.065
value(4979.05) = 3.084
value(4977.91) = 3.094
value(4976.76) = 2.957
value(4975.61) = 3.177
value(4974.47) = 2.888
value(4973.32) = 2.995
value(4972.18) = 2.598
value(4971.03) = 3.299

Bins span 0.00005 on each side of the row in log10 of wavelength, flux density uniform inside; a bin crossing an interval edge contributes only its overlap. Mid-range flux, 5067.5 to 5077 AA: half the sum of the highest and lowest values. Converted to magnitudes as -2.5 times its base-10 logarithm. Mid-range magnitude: -1.10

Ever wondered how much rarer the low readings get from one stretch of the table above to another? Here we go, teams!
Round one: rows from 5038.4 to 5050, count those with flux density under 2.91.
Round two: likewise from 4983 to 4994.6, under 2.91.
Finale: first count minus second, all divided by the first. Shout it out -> -0.2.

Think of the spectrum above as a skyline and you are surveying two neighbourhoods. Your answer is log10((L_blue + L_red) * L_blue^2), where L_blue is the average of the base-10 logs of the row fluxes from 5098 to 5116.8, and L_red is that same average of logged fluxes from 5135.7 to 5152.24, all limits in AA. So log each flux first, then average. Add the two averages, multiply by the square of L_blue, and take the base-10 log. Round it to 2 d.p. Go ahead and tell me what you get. -0.75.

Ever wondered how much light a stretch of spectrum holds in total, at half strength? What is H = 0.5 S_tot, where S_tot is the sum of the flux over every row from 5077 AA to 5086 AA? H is 10.8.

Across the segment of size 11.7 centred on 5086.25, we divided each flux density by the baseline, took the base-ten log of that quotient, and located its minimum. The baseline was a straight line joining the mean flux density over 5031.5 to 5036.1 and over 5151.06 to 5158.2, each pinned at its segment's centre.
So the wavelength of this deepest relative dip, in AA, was 5082.14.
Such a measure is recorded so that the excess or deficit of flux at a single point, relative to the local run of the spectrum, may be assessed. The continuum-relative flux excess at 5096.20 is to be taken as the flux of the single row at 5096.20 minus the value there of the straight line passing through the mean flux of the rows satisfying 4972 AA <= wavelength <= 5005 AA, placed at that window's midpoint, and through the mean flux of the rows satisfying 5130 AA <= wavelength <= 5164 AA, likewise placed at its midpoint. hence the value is 0.2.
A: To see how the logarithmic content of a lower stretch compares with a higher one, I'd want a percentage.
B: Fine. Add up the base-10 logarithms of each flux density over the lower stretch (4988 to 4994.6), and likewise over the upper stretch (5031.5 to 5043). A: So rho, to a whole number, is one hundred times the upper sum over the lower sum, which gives 164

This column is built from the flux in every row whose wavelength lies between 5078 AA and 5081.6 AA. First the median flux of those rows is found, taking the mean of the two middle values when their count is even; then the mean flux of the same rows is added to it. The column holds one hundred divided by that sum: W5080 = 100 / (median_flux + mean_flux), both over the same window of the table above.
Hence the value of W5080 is 18.9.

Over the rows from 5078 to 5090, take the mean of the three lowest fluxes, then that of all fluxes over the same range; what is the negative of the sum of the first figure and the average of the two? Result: -5.18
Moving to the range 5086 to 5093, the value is -5.73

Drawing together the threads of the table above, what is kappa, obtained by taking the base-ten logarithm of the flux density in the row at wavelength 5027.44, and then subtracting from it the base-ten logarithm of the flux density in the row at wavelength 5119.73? -0.028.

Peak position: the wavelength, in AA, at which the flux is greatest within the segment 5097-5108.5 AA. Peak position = 5104.42 AA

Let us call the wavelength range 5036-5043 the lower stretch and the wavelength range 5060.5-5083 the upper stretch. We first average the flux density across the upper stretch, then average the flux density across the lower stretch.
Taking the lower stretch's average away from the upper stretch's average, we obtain -0.02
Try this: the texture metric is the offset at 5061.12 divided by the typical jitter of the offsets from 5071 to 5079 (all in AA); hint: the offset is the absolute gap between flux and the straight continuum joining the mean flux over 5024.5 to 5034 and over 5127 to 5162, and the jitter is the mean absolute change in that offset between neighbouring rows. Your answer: 2.5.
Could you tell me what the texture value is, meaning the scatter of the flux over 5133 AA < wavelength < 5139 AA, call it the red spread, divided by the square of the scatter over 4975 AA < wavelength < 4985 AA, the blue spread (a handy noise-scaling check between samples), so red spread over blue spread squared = 2.2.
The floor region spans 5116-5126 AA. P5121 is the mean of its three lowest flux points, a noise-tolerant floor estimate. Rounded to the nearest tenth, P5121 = 2.7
